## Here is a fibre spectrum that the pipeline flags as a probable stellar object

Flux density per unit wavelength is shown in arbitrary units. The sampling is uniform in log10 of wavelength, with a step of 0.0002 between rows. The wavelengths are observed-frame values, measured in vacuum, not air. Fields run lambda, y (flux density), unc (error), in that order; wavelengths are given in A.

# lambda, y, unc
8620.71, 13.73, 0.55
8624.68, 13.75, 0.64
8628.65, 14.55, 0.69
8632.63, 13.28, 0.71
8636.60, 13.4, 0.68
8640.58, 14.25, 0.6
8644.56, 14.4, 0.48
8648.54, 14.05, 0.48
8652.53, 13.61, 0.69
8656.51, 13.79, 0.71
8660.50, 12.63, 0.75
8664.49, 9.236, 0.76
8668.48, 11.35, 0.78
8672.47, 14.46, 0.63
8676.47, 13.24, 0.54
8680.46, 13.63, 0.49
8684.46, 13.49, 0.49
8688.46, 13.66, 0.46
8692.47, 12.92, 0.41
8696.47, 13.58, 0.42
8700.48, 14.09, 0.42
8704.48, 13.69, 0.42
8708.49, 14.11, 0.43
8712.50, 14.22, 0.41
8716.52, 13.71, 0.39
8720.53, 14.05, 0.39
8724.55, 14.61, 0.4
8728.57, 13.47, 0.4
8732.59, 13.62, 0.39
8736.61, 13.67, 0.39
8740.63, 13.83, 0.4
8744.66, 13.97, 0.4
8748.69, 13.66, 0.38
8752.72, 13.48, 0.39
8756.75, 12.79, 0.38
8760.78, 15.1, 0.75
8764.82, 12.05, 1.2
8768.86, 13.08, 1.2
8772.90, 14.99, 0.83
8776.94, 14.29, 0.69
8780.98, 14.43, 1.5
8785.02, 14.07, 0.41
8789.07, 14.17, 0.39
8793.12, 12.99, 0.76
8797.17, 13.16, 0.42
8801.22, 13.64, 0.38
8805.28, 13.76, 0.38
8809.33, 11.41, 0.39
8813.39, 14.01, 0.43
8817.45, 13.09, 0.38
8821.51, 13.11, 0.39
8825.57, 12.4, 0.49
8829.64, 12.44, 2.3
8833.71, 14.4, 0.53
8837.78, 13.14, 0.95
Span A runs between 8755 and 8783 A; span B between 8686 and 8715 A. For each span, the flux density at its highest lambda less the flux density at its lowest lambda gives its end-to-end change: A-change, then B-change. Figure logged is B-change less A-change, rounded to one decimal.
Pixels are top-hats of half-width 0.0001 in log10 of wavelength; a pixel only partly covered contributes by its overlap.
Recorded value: -1.1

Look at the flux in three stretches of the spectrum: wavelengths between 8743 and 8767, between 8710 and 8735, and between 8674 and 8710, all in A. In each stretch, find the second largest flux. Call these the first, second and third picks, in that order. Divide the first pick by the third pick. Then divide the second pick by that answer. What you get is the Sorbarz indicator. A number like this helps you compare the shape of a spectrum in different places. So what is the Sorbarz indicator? 14.3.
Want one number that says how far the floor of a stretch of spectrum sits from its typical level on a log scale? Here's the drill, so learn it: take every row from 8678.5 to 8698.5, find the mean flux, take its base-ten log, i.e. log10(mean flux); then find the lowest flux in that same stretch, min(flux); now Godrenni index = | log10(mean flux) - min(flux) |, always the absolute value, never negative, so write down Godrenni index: 11.8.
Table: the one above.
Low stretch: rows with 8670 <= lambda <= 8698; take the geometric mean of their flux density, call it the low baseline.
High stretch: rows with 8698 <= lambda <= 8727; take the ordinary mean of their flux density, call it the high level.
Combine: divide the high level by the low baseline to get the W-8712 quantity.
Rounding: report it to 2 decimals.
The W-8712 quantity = 1.04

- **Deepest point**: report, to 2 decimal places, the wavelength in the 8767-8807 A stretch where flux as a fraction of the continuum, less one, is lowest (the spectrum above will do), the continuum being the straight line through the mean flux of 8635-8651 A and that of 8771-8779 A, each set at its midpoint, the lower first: 8793.12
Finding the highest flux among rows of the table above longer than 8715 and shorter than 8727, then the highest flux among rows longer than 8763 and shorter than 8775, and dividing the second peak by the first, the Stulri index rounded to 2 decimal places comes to 1.03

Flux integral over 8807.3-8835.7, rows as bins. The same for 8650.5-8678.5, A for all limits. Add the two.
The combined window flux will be 722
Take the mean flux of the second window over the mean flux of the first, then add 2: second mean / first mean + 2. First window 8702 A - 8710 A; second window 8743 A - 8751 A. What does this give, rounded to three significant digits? 2.99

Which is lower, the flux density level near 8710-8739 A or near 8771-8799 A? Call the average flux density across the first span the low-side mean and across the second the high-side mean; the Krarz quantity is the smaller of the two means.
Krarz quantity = 13.9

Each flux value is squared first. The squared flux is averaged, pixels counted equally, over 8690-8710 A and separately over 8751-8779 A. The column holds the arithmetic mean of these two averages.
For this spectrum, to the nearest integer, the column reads 188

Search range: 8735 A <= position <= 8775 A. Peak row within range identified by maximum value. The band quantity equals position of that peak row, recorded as 8760.78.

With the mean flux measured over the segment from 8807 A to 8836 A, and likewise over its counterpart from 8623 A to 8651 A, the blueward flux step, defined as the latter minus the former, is 1.0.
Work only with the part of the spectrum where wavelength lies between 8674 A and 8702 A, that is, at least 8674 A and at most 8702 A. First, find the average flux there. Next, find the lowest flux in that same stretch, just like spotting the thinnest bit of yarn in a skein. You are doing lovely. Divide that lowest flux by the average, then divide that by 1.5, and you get 0.64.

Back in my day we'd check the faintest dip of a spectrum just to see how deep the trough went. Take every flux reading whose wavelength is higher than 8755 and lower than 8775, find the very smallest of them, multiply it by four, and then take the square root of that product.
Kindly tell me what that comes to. 6.94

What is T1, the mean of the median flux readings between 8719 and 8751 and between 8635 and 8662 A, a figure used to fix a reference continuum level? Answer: 13.8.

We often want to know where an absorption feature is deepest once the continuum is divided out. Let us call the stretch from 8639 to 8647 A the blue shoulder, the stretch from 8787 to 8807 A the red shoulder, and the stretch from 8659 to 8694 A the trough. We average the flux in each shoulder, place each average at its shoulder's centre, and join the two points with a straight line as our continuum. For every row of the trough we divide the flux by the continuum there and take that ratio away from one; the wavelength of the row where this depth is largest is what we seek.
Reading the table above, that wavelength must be 8664.49 A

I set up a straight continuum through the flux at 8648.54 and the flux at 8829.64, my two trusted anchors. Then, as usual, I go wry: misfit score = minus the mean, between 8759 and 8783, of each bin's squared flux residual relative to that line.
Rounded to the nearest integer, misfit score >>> -2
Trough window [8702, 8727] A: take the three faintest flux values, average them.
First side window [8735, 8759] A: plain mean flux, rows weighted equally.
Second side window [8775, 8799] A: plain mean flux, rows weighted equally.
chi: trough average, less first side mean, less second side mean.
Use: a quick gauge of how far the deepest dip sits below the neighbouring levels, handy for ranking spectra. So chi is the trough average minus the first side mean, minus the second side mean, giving -13.6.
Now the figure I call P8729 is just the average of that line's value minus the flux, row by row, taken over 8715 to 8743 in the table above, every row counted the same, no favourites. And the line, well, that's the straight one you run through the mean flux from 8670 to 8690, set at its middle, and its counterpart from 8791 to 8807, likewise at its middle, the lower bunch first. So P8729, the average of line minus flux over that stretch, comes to -0.3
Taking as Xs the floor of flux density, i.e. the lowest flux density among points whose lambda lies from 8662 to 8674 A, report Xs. 9.236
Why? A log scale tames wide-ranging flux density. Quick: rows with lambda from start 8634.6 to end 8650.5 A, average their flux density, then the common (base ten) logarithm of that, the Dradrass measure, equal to 1.147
